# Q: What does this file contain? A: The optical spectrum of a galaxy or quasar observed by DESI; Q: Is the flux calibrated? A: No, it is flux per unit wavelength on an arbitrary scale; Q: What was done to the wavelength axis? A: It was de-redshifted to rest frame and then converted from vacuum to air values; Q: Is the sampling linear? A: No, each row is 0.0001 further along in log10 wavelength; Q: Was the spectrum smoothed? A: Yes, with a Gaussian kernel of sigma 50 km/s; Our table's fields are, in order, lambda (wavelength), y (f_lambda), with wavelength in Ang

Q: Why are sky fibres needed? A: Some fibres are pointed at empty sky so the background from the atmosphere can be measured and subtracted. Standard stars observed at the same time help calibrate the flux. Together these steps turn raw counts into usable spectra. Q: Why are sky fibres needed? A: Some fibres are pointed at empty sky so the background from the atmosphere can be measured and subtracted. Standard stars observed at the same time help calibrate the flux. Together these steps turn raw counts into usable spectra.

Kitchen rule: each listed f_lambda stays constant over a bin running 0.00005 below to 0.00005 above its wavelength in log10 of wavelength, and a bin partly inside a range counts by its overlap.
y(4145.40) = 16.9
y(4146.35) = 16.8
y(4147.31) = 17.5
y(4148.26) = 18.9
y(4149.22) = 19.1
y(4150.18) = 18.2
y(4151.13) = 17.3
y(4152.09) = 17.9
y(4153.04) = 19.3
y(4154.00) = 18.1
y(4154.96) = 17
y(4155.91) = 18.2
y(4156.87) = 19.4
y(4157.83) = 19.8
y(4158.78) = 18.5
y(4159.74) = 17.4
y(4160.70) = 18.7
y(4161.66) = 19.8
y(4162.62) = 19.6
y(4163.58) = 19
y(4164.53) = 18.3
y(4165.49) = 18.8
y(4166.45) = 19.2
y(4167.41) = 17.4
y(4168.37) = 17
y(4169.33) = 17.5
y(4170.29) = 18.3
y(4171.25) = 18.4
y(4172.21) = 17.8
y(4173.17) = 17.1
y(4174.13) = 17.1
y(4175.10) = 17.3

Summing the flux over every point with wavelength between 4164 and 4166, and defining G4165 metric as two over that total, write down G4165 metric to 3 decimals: 0.054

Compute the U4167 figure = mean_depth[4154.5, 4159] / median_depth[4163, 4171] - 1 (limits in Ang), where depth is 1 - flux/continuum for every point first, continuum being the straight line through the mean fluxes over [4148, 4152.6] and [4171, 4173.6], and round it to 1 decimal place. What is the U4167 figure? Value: 0.1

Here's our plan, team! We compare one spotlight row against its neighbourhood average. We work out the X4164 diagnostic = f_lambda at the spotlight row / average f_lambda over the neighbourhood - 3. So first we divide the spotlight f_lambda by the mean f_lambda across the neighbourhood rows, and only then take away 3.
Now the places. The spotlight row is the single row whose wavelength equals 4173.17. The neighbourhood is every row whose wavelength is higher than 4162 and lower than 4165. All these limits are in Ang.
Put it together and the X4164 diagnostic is -2.10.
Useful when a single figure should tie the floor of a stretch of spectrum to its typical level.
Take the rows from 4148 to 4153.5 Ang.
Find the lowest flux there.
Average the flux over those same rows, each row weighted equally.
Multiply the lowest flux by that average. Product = 319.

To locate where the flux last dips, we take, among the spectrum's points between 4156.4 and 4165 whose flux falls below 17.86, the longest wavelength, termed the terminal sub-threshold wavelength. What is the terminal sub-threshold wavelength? 4159.74 Ang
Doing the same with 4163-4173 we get 4172.21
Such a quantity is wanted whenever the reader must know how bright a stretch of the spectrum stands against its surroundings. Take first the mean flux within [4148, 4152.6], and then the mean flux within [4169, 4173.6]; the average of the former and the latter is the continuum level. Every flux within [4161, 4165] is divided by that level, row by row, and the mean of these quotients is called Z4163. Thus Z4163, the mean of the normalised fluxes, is 1.062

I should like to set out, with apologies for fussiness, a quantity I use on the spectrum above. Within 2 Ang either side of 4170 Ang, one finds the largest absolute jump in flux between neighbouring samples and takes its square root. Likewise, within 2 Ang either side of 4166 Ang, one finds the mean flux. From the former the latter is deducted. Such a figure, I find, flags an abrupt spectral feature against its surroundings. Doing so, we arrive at -17.5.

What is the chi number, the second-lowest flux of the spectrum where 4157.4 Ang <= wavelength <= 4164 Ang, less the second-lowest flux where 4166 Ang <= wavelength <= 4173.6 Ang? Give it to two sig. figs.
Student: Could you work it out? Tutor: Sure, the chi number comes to 1.4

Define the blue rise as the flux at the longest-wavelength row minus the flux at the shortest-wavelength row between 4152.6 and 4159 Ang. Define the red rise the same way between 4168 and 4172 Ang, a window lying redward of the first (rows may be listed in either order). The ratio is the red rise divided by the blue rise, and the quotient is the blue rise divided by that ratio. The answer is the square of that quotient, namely 0.2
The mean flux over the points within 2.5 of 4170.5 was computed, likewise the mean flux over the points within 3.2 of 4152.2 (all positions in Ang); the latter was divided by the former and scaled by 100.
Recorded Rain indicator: 102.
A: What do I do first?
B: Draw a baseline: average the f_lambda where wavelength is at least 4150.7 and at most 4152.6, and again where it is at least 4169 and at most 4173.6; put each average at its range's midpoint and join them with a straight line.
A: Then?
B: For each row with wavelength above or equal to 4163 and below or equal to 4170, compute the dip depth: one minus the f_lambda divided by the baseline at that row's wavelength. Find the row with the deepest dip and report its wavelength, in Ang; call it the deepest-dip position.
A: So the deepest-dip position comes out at 4168.37 Ang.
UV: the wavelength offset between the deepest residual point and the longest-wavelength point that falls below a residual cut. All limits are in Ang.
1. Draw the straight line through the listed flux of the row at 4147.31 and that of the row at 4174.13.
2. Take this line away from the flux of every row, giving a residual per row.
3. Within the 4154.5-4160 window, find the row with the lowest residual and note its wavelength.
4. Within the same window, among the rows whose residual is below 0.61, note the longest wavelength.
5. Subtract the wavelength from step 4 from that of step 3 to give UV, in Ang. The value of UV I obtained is -4.8 Ang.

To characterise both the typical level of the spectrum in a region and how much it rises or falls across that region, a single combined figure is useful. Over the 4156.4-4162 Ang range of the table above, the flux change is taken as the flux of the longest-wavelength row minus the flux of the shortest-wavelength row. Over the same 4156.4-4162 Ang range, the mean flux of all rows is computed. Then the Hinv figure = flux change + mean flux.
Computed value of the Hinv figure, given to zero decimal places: 19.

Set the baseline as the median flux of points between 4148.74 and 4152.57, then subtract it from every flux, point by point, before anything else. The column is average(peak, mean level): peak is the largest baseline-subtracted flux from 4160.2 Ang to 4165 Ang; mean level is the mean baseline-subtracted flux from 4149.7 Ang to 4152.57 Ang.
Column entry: 0.75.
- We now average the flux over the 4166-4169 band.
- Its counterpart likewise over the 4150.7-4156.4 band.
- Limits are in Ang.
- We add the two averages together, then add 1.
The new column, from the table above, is 36.8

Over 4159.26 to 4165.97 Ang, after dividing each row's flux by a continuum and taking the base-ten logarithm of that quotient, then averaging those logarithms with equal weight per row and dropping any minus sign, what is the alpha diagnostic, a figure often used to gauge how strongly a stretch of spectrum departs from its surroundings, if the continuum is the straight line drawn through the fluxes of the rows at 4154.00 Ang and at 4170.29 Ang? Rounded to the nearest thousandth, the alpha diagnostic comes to 0.014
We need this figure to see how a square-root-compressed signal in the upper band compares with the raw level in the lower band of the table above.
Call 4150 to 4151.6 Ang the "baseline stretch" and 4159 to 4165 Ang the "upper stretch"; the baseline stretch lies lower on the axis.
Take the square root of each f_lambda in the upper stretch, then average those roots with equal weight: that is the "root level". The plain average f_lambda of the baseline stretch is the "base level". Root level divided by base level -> 0.244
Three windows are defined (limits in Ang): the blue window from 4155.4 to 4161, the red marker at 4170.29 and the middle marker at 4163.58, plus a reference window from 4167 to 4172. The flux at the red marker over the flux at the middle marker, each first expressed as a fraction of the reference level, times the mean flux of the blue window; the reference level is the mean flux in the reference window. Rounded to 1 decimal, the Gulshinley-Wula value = 18.0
